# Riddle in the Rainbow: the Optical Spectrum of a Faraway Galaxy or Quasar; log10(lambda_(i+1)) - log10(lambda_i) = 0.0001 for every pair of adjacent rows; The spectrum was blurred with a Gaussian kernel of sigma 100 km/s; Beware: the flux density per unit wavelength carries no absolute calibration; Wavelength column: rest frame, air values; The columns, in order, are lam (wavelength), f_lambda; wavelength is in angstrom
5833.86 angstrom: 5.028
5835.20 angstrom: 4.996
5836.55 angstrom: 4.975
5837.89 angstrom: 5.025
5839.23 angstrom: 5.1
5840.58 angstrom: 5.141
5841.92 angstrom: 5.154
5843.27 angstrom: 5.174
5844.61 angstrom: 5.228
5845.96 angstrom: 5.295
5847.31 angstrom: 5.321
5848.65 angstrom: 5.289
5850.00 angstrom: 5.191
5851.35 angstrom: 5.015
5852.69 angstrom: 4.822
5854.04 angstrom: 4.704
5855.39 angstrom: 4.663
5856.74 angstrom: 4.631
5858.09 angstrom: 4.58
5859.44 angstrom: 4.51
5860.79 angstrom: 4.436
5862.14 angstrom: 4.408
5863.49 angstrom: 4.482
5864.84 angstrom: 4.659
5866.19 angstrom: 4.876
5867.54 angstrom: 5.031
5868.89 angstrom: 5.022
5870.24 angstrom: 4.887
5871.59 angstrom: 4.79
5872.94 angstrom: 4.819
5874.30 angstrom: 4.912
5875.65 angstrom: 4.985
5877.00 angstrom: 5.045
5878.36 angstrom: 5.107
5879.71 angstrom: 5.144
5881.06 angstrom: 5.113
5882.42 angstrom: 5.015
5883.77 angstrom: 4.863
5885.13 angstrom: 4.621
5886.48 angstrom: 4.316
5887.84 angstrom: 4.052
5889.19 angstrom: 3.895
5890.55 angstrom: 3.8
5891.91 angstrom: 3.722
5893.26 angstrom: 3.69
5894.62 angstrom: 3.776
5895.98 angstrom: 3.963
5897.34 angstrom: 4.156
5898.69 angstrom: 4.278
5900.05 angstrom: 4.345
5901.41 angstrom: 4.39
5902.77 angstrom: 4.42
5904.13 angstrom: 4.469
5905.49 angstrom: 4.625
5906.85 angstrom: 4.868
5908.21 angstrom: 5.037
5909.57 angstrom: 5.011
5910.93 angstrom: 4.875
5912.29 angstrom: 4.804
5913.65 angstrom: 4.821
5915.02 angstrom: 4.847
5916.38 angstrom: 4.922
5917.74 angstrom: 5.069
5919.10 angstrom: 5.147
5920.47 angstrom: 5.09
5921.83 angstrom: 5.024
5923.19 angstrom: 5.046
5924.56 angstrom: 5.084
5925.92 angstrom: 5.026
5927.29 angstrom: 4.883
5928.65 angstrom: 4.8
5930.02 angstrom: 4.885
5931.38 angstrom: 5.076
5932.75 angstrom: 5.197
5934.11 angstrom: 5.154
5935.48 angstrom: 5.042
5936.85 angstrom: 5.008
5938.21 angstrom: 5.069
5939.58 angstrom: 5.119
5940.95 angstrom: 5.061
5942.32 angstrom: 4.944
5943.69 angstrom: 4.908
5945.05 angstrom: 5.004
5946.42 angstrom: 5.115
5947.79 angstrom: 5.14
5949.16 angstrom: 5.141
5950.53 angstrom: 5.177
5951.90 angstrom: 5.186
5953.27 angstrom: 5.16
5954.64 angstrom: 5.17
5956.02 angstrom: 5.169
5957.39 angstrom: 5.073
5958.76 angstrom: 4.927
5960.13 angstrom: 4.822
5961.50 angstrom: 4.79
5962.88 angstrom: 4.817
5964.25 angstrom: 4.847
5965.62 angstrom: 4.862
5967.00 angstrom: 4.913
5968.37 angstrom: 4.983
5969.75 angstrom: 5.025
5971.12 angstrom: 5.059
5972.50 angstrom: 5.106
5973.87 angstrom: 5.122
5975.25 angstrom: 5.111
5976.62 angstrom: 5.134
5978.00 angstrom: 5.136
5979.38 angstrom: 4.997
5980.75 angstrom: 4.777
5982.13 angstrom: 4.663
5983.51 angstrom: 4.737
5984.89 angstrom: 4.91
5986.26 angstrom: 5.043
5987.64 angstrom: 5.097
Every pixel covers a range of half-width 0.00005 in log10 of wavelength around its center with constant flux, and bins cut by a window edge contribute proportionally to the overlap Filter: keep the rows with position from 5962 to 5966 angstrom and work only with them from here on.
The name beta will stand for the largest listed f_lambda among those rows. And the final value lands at 4.862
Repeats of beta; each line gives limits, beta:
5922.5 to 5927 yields 5.084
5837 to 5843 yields 5.154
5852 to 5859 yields 4.822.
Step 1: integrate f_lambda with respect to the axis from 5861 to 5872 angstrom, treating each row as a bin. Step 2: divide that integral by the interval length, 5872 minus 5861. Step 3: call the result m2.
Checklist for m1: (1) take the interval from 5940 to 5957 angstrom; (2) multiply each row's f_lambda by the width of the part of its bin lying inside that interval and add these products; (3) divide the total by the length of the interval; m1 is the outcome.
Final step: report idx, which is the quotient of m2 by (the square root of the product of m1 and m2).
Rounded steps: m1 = 5.10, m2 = 4.76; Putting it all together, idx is 0.966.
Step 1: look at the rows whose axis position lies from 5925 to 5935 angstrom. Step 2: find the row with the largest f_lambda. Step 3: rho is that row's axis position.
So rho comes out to 5932.75 angstrom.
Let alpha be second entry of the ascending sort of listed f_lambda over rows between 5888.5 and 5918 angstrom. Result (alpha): 3.722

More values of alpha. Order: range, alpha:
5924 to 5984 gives 4.737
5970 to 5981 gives 4.997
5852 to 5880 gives 4.436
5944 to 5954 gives 5.115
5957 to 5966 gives 4.817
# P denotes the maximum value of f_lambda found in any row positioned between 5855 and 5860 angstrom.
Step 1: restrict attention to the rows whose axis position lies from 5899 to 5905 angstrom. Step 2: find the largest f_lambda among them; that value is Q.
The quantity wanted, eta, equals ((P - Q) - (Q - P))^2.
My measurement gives 0.15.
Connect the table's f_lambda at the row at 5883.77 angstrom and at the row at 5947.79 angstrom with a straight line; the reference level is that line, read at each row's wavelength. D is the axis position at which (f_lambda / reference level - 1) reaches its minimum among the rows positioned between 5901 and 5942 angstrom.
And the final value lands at 5901.41 angstrom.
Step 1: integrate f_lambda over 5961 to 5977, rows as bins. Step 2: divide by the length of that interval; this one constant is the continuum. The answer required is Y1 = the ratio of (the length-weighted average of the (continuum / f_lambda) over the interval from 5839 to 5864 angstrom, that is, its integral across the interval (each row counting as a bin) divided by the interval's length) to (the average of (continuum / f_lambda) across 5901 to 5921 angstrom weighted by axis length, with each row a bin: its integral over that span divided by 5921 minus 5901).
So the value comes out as 0.99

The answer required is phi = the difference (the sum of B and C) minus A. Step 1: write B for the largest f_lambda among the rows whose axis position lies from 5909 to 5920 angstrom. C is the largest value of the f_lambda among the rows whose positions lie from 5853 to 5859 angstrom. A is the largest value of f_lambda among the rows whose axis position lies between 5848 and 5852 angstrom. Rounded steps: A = 5.289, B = 5.147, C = 4.704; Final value 4.6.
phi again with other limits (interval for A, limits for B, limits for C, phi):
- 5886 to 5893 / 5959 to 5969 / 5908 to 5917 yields 5.7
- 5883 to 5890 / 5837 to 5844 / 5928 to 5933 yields 5.5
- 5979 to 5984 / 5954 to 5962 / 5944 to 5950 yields 5.3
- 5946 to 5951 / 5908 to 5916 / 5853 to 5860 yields 4.6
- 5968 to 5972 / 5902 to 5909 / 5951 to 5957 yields 5.2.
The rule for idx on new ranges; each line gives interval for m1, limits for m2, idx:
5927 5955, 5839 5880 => 0.985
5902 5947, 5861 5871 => 0.980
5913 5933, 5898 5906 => 0.941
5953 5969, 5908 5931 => 1.001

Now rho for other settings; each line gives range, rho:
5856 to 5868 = 5867.54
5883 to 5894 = 5883.77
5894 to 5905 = 5904.13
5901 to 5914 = 5908.21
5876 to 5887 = 5879.71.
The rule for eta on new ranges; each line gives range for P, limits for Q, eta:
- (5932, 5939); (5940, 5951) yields 0.00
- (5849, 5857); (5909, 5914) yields 0.13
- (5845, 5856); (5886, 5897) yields 4.04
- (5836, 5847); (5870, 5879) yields 0.14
